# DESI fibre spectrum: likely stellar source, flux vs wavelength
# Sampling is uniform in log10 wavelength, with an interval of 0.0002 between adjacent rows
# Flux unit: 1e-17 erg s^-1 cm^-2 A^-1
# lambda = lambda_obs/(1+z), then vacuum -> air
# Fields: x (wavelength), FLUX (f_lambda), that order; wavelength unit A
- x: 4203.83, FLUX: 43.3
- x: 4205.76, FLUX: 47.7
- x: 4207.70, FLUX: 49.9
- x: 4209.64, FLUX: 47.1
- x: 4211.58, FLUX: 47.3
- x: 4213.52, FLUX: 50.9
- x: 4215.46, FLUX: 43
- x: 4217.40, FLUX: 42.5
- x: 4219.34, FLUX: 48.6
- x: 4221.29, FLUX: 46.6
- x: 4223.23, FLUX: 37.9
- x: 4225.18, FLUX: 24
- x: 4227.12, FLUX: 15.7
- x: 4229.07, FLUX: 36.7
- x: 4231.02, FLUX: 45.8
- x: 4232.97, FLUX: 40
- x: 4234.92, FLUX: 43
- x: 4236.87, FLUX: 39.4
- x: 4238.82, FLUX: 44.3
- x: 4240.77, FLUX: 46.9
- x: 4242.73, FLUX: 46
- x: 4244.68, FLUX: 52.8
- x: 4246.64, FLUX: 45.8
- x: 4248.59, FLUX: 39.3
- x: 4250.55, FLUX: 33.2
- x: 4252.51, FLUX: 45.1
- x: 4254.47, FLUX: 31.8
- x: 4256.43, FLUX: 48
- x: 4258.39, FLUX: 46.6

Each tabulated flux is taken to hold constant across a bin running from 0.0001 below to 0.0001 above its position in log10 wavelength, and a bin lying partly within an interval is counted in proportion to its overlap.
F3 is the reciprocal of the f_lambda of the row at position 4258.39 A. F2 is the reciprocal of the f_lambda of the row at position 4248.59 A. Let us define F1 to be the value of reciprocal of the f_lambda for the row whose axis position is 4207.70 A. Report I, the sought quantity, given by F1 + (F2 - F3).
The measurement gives 0.024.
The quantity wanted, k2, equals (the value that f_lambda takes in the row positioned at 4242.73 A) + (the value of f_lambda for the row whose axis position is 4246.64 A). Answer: 92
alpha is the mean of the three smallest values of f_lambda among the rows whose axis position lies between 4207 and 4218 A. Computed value 44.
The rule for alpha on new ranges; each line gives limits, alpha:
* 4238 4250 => 43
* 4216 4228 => 26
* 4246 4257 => 35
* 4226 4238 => 31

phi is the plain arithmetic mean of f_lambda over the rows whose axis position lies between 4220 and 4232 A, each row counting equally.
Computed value 34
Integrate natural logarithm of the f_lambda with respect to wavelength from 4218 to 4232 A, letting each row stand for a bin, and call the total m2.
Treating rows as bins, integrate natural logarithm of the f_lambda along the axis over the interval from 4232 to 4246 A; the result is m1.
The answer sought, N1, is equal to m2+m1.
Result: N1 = 103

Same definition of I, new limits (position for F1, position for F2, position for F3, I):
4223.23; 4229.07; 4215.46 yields 0.030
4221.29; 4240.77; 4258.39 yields 0.021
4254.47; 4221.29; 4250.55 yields 0.023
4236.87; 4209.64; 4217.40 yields 0.023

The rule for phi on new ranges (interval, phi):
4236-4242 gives 44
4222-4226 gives 31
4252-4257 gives 42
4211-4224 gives 45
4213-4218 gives 45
